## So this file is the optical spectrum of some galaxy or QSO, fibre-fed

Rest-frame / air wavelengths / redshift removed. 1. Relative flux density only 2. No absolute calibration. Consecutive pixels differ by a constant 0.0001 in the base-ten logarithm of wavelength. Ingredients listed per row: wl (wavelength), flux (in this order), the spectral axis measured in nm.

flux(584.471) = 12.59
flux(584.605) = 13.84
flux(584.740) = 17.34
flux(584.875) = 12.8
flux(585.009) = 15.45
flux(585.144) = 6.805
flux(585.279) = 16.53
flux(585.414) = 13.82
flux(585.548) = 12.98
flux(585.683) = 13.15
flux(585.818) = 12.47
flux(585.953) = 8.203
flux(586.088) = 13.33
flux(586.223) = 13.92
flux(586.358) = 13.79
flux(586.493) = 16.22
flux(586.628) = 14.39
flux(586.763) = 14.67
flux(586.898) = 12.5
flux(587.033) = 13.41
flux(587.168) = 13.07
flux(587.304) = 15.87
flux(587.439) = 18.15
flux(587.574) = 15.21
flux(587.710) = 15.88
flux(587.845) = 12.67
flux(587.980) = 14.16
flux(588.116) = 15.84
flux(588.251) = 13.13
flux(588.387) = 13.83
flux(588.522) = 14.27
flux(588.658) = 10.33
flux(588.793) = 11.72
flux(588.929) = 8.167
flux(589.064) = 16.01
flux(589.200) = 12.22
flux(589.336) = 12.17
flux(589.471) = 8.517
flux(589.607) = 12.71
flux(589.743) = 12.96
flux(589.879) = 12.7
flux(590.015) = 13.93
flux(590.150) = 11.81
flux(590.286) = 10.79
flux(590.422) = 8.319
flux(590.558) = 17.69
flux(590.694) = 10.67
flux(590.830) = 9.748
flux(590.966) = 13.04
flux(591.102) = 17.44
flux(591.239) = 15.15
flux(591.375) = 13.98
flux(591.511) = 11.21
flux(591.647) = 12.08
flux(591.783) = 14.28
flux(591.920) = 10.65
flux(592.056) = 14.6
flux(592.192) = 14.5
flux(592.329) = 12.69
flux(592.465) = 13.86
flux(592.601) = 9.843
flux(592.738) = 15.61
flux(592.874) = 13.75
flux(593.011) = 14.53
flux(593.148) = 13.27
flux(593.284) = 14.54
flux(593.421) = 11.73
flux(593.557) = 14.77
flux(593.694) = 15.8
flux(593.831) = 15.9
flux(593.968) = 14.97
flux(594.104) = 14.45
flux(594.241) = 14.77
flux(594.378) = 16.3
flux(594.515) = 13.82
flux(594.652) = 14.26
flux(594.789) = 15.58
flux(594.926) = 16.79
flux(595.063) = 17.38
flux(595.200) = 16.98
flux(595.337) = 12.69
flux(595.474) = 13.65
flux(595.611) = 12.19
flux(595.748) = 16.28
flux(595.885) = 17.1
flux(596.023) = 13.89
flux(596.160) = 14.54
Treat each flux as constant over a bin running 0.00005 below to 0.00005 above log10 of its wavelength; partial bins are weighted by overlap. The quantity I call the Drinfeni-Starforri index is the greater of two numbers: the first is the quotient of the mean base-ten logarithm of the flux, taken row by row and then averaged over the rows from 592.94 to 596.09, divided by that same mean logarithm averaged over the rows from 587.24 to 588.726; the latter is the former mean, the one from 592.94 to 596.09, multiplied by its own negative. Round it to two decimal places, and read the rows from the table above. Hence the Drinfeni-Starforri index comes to 1.01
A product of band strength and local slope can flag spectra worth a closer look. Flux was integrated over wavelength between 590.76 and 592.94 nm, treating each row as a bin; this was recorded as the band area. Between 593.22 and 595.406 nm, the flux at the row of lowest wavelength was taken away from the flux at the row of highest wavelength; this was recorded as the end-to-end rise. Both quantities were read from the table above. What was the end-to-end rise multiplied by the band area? -54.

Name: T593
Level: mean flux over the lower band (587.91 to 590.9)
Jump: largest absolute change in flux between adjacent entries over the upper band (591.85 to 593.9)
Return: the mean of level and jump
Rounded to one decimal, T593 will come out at 9.1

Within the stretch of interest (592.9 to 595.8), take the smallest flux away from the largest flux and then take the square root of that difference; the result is 2.4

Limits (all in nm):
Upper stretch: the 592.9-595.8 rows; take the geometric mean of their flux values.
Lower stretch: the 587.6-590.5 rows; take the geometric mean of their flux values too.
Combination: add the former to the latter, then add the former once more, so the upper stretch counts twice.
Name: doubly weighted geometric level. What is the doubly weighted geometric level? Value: 42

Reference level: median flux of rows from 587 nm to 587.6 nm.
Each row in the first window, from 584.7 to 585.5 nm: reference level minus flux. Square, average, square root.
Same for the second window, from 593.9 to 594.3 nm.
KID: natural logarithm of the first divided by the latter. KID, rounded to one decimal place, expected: 2.0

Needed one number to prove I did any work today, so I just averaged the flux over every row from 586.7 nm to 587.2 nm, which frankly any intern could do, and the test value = 13.4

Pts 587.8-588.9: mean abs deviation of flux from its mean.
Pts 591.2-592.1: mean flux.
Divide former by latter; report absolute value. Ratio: 0.10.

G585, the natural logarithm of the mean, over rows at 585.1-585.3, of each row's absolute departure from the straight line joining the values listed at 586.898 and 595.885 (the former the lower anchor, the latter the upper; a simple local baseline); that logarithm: 1.6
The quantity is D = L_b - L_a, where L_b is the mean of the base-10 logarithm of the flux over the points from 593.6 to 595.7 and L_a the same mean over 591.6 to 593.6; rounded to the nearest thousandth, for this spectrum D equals 0.052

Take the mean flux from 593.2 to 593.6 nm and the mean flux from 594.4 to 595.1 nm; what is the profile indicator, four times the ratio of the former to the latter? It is 3.5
